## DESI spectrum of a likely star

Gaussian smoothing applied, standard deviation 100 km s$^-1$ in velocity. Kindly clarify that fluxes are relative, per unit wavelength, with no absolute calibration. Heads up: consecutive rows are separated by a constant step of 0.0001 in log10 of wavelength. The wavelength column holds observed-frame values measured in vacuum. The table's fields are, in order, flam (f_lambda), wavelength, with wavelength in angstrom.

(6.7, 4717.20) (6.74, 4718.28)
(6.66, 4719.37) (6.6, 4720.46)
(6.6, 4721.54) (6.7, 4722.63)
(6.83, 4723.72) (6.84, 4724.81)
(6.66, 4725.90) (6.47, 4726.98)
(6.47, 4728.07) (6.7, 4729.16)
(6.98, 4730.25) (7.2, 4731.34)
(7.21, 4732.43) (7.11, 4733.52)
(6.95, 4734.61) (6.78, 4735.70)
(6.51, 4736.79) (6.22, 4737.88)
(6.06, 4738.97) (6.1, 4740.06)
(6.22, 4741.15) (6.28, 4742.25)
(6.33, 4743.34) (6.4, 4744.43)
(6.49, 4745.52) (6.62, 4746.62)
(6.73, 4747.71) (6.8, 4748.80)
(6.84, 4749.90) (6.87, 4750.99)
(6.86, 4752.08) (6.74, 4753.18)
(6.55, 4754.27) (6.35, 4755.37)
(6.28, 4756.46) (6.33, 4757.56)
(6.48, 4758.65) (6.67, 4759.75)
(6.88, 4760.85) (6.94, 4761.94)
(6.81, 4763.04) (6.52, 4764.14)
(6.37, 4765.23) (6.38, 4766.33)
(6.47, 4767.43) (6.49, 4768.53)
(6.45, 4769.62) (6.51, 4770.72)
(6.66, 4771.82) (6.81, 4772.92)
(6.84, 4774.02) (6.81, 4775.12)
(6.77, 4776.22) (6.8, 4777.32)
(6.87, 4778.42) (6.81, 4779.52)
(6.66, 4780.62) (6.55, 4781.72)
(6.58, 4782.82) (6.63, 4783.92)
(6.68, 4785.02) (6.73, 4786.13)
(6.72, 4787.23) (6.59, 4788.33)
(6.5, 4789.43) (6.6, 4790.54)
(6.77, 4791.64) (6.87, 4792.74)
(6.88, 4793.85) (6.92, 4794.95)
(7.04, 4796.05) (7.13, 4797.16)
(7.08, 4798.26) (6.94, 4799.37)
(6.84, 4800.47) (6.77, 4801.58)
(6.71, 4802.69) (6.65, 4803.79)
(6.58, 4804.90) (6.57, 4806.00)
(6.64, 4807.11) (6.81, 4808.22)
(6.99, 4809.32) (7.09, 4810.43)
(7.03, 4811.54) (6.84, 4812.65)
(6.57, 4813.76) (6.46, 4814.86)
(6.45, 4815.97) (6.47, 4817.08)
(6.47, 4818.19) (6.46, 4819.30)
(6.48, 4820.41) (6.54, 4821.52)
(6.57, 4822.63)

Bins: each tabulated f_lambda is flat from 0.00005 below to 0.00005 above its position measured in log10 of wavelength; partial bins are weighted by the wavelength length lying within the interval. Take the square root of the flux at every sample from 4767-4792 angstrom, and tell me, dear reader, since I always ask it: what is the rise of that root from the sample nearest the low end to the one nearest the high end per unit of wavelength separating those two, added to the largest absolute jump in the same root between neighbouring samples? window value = 0.035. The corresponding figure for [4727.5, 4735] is 0.068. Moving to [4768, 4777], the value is 0.036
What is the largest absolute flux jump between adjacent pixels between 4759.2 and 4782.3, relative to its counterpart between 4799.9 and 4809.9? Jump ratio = 1.6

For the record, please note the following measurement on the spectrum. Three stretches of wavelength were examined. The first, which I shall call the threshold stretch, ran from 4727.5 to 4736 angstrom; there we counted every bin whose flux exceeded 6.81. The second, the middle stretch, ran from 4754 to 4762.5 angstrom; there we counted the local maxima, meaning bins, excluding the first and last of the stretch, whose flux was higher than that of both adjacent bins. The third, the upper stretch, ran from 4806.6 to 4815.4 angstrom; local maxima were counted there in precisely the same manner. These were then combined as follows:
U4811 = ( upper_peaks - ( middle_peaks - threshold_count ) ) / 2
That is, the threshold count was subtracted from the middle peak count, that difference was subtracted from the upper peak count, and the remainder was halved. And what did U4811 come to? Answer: 3.0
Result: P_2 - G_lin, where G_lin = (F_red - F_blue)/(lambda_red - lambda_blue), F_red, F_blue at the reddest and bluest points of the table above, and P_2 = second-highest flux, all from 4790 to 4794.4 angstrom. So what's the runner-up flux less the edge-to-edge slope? 6.8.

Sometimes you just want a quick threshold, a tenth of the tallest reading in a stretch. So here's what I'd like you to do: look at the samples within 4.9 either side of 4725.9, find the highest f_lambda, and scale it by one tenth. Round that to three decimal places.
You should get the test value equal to 0.698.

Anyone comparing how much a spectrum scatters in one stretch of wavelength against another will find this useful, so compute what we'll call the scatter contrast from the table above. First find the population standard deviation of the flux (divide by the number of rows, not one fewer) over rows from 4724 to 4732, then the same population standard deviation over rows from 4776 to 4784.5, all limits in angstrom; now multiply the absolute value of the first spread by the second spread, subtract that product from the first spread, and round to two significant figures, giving 0.22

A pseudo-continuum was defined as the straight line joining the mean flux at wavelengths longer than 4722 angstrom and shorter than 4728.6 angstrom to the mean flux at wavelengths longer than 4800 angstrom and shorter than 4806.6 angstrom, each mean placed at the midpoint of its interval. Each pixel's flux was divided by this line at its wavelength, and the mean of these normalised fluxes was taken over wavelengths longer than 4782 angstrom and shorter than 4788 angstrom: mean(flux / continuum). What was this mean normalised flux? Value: 0.998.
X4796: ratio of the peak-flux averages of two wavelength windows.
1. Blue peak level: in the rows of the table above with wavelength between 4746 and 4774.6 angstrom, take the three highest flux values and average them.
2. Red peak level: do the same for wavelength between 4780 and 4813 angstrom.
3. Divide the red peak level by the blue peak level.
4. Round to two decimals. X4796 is 1.03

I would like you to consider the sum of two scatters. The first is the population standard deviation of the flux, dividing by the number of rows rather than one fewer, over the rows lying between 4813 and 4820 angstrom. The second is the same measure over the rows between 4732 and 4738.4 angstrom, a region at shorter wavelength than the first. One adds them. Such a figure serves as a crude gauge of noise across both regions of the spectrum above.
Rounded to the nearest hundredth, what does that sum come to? 0.38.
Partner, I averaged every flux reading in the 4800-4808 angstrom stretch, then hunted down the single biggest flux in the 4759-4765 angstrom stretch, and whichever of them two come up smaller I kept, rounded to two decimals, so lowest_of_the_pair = 6.68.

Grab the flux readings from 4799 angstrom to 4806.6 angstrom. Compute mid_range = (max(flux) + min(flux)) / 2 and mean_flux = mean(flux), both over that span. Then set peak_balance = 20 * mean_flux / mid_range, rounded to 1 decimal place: 19.9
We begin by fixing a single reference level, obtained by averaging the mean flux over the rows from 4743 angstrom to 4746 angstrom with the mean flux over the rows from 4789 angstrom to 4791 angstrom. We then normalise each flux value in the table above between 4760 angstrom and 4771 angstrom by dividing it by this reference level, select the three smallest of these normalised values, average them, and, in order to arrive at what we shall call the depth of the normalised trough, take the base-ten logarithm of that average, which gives -0.005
